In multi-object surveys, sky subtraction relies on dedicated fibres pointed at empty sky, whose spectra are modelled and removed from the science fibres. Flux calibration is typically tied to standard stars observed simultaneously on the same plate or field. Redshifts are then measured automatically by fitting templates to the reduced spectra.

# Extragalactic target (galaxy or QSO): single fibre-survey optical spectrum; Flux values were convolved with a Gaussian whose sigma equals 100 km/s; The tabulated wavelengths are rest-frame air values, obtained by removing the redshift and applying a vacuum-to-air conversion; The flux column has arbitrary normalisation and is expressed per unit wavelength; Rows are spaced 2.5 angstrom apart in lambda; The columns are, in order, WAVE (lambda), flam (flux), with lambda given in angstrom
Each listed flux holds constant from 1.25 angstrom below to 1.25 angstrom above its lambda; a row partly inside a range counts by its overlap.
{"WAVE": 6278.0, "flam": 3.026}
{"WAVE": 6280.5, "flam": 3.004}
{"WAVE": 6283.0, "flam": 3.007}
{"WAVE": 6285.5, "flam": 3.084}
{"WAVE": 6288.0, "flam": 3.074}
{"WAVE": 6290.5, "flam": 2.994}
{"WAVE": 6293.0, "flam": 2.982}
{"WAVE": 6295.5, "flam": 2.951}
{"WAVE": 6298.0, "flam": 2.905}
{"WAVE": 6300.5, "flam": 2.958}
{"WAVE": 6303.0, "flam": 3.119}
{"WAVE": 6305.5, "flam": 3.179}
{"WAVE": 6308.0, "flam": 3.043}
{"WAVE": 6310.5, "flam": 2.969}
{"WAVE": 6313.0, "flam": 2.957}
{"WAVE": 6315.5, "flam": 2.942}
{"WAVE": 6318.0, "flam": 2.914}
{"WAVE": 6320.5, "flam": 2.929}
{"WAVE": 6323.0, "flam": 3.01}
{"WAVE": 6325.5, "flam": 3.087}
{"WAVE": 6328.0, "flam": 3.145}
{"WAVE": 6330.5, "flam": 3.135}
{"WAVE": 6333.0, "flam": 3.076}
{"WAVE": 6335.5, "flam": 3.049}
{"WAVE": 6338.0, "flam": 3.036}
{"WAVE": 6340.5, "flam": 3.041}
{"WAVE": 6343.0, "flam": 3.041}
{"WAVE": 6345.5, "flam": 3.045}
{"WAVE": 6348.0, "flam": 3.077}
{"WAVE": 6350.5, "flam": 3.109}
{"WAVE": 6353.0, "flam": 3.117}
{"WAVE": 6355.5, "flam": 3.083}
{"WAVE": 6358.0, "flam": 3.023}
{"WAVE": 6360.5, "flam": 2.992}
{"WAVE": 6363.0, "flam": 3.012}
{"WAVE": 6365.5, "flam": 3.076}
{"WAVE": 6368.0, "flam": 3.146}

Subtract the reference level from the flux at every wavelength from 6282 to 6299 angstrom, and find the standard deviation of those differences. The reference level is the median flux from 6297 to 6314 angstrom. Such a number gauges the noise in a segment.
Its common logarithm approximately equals -1.2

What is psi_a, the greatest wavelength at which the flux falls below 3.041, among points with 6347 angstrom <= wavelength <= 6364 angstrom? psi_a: 6363.0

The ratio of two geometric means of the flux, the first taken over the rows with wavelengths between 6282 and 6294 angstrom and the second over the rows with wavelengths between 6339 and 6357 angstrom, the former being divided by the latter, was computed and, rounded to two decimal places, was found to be 0.99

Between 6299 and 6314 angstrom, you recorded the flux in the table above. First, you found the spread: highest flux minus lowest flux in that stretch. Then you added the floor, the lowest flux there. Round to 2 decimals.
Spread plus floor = 3.18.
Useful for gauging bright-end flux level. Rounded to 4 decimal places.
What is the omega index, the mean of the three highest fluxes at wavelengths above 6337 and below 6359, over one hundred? 0.0310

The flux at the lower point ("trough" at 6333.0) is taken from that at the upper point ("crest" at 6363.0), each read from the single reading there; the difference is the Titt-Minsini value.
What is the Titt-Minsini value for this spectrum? -0.064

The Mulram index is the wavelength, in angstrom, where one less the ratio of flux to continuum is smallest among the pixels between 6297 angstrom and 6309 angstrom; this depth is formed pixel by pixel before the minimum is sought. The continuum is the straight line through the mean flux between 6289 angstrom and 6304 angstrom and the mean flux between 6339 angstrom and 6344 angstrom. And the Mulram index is 6305.5 angstrom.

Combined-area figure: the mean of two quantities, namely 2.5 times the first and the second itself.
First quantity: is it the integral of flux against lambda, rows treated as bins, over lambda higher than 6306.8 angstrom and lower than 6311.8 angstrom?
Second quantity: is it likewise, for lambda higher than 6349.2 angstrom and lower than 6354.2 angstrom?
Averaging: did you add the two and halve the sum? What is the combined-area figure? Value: 26.6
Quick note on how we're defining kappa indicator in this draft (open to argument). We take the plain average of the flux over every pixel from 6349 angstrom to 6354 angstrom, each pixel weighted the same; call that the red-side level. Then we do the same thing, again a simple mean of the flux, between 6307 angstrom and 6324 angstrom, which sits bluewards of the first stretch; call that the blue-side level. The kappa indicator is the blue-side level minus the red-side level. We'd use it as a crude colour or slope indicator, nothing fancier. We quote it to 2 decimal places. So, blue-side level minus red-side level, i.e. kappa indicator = -0.15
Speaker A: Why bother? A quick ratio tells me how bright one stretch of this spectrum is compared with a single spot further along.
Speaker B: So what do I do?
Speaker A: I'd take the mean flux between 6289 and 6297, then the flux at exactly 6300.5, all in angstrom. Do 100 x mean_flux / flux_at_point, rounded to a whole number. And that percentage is 101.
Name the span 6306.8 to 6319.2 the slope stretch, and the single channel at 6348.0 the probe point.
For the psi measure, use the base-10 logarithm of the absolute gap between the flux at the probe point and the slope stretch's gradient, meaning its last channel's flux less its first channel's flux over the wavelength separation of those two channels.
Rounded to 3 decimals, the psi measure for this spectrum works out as 0.490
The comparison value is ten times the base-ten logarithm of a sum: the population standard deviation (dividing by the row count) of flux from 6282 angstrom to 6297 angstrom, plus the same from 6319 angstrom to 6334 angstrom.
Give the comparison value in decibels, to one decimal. -9.1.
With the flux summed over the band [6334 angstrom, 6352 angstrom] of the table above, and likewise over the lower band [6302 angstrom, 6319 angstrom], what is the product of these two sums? 452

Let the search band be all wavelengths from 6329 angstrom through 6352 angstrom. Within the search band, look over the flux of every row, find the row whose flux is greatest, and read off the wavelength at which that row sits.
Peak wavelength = 6330.5 angstrom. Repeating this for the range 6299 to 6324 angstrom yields 6305.5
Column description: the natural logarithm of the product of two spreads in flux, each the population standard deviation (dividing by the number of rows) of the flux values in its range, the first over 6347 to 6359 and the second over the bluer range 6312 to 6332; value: -5.8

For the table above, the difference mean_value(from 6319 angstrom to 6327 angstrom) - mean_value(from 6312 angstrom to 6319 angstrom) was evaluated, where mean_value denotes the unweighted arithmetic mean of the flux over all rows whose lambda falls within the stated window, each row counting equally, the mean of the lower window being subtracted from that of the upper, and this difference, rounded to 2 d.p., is 0.07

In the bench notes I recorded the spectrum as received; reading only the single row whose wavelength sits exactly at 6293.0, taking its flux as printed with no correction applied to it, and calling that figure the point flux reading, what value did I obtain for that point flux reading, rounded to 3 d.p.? 2.982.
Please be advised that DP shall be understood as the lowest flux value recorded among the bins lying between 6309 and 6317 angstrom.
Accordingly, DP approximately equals 2.942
